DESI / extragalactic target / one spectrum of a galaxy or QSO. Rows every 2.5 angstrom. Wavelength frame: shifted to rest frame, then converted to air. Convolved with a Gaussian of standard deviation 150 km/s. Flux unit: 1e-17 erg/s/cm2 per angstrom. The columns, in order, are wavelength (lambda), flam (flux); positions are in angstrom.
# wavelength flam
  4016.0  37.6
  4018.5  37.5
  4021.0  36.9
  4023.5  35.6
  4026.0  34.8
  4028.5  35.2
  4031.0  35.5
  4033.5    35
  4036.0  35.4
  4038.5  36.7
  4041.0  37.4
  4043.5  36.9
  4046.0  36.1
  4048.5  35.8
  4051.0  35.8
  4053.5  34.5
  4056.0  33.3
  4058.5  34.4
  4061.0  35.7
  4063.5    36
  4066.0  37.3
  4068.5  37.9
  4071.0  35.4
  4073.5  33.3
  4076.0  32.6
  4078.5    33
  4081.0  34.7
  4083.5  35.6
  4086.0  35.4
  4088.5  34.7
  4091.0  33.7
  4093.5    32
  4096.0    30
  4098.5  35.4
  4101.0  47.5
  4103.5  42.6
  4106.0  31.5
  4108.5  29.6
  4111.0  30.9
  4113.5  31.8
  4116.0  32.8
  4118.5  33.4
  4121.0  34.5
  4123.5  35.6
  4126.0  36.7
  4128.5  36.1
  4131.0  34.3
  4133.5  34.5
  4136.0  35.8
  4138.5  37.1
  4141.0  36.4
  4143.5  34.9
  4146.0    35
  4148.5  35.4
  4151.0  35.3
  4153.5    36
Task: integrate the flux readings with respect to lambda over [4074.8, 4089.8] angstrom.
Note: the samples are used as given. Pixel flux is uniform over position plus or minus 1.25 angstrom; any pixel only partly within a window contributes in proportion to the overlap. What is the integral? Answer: 515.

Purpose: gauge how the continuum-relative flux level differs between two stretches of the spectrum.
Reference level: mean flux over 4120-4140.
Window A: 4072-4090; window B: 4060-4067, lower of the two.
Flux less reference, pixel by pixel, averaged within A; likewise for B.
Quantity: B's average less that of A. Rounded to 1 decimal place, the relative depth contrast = 2.1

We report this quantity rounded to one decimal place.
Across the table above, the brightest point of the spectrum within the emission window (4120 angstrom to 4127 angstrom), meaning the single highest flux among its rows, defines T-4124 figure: 36.7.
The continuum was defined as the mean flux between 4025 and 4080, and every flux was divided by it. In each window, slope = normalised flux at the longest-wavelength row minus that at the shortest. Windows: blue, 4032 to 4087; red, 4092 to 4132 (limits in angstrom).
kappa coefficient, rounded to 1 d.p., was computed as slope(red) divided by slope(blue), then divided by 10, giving 0.6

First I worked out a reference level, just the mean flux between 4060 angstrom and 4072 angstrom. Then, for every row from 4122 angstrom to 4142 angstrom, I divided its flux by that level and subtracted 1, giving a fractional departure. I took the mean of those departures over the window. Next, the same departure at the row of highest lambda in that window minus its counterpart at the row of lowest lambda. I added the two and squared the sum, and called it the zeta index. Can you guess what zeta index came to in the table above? 0.0000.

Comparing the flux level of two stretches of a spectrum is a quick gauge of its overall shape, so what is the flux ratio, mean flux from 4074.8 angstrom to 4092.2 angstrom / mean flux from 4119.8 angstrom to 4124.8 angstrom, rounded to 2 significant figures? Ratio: 0.98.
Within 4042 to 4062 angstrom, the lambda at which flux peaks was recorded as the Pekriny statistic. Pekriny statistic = 4043.5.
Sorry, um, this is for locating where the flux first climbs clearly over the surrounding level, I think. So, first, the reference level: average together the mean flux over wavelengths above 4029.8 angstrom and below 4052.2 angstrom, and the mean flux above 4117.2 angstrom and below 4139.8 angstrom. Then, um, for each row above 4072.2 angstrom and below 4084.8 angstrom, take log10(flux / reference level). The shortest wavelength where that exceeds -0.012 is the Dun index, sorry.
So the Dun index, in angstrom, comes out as 4083.5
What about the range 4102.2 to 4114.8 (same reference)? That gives 4103.5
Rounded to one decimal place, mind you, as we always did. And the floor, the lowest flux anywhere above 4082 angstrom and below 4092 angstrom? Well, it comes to 33.7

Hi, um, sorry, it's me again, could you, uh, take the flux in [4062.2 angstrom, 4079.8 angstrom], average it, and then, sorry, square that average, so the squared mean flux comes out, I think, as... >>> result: 1230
